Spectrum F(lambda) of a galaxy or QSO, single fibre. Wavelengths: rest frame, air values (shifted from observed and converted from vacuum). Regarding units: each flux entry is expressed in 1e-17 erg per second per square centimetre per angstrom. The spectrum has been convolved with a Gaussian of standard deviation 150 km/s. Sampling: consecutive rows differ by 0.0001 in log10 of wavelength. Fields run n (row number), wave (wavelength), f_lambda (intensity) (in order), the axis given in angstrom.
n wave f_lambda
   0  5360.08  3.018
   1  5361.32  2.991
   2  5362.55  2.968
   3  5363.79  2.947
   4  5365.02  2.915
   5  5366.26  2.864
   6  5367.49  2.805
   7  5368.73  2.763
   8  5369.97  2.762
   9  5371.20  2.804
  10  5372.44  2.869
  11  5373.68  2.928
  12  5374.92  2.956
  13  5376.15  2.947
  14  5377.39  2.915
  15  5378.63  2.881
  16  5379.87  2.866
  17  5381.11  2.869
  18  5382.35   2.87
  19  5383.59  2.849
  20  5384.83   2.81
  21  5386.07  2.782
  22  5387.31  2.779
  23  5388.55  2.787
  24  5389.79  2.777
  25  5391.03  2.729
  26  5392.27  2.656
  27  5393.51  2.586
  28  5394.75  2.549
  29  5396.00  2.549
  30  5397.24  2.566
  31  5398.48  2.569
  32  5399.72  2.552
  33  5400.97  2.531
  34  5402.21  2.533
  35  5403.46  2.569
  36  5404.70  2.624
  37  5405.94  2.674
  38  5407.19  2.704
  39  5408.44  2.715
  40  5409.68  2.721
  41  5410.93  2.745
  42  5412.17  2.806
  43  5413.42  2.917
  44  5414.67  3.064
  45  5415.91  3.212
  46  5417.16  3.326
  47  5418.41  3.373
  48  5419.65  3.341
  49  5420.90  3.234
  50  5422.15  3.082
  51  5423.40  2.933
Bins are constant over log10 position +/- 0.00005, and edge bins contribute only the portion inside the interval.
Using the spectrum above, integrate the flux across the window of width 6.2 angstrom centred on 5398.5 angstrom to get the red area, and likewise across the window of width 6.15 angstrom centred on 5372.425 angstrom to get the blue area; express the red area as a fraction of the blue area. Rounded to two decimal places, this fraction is 0.90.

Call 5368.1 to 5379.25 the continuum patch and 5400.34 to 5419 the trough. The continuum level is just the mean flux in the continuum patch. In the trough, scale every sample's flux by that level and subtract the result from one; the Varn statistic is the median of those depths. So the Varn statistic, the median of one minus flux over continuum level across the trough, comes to 0.05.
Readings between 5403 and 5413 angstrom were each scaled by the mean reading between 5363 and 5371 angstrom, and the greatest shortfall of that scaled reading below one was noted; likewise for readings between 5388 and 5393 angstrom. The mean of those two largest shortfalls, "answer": 0.081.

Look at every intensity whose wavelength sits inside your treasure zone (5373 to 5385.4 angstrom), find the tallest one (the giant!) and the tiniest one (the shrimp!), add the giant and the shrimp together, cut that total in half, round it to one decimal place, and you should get 2.9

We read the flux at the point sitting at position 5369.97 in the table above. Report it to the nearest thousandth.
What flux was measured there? 2.762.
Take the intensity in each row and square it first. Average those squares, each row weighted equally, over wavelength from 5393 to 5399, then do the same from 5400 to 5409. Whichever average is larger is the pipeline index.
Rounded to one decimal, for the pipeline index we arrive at 6.9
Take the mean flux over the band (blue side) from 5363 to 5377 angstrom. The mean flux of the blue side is 2.87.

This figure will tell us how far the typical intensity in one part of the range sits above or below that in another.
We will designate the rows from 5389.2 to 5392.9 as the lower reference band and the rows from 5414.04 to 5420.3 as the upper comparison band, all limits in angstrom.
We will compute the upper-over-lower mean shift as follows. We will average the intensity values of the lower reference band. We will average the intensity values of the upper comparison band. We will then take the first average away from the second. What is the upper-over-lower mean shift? 0.5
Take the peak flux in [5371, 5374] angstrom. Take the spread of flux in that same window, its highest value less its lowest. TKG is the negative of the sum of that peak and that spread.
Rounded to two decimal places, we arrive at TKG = -3.05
